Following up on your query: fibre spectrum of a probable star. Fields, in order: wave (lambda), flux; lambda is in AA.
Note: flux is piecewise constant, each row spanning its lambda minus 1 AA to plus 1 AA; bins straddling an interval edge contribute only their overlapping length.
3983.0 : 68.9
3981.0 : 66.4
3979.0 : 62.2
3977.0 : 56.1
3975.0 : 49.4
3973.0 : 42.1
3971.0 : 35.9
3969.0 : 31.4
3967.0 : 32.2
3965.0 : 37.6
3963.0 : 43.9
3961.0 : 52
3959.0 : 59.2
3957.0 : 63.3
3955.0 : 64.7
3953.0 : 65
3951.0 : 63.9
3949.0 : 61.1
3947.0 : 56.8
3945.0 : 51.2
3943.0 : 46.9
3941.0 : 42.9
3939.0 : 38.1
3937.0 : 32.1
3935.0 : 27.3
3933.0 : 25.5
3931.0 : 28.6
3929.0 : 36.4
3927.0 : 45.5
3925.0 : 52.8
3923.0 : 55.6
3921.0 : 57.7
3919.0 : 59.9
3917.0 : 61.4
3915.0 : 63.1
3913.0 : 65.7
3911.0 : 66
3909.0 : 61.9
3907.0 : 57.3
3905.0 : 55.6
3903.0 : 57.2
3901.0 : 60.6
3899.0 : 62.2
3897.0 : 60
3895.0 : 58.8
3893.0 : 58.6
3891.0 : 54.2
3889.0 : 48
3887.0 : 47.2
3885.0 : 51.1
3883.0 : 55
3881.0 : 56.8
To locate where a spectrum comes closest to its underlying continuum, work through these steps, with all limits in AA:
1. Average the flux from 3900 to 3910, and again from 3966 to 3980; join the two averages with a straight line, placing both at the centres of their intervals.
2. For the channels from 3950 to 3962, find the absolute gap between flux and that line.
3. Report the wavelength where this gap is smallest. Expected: 3961.0 AA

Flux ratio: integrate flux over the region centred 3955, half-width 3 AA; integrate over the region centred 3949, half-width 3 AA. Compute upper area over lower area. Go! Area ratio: 1.1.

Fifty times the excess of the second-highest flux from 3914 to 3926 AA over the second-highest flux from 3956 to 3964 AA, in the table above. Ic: 110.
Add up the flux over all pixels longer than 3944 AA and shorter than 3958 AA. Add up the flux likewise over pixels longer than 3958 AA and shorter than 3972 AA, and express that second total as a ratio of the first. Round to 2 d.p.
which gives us 0.69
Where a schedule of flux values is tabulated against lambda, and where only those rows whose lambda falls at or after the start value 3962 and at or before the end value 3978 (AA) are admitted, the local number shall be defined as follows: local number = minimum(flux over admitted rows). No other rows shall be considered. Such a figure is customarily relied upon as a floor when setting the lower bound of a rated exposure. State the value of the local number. 31.4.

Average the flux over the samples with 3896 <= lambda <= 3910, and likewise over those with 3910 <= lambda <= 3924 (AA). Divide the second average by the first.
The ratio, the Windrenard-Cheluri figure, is 1.0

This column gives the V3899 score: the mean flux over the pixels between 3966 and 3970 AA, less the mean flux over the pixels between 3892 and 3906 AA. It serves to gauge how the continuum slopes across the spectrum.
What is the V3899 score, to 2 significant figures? -27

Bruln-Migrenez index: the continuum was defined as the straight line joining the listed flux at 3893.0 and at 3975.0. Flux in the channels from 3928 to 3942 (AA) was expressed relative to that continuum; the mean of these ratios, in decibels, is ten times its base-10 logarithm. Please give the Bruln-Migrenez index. -2.1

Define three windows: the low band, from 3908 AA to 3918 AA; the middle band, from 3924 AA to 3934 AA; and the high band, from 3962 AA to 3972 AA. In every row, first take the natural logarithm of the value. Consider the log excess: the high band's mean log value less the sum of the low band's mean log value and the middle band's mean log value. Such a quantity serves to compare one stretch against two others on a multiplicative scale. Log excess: -4.2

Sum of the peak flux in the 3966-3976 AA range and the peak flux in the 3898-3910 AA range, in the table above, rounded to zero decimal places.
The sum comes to 112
